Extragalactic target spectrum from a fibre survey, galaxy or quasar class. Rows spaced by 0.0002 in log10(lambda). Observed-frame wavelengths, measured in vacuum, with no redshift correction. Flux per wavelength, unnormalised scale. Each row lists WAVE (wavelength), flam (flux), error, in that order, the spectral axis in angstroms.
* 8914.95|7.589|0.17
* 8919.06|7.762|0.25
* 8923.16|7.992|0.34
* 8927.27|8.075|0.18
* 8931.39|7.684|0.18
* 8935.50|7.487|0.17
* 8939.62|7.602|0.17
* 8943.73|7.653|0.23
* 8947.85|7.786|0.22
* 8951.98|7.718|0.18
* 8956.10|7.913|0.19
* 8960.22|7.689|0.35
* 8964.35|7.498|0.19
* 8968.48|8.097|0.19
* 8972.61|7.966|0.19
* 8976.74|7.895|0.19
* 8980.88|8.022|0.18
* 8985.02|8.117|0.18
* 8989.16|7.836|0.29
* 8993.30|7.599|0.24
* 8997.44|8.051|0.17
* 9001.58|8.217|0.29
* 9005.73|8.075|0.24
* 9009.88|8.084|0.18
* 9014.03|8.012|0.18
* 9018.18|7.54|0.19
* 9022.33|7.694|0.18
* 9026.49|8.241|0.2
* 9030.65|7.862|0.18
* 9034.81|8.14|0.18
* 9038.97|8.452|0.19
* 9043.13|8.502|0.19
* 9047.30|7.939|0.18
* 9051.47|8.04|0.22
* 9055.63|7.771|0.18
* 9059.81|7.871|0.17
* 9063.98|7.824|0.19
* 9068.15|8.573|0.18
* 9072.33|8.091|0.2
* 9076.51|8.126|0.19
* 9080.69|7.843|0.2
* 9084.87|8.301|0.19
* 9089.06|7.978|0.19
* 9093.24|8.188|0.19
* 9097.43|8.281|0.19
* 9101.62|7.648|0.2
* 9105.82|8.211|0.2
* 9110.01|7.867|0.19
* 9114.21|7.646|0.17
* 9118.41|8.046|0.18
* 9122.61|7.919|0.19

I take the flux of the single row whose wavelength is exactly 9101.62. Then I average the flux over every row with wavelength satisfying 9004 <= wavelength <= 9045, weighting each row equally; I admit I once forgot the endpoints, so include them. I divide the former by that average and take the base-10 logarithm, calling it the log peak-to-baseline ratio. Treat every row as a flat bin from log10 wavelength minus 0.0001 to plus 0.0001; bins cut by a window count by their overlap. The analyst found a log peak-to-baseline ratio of -0.023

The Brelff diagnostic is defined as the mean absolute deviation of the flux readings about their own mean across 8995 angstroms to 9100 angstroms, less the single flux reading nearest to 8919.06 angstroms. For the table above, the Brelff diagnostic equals -7.57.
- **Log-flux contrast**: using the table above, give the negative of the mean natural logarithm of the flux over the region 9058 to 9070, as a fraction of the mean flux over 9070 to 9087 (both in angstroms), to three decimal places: -0.258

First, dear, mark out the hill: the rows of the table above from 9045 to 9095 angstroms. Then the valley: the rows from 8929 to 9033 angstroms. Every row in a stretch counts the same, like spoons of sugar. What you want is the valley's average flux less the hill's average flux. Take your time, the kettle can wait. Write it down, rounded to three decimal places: -0.192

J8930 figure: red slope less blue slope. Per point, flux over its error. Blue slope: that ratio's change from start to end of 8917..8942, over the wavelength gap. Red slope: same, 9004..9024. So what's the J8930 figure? -0.12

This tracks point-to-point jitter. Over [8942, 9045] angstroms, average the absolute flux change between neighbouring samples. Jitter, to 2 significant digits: 0.22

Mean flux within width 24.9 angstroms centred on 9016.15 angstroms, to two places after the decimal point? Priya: 7.94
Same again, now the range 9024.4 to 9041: 8.17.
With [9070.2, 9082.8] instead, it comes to 8.02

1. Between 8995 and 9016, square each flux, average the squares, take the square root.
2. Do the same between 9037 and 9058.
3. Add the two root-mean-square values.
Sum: 16.2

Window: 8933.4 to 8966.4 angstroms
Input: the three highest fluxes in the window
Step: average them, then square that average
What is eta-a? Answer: 61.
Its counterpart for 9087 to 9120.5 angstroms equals 68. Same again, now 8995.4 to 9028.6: 67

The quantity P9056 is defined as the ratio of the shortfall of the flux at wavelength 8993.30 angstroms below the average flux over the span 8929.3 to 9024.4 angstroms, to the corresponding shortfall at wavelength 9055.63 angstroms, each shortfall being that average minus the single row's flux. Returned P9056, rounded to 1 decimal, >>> 3.6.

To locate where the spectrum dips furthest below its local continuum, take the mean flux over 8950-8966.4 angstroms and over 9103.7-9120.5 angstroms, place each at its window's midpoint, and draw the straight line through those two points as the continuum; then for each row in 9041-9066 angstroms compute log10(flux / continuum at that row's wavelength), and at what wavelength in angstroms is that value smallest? 9055.63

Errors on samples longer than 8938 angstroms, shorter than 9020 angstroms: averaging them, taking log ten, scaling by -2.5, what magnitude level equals 1.68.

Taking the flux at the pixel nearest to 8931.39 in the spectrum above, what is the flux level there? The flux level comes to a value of 7.684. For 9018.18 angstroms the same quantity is 7.54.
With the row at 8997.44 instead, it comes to 8.051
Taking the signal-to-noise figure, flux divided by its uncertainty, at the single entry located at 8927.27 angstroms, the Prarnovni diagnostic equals 44.9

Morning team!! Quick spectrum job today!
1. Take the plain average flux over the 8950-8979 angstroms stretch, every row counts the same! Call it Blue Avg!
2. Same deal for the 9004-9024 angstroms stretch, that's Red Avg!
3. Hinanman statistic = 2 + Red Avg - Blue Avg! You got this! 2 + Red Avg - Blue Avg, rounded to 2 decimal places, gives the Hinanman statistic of 2.06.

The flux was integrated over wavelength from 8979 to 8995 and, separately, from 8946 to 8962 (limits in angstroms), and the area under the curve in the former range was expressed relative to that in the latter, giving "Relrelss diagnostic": 1.02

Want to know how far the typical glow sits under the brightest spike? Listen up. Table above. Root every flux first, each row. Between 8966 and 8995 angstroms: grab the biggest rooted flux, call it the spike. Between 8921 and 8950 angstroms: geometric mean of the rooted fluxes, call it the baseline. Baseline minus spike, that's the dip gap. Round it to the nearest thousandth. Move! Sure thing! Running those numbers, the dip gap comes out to -0.065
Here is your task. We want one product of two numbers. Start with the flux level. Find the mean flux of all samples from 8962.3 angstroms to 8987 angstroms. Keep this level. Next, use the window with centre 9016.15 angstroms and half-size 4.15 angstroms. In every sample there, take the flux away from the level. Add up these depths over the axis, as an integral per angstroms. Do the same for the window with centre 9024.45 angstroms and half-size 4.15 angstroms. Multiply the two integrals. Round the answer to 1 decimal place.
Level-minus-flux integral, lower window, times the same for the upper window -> -0.4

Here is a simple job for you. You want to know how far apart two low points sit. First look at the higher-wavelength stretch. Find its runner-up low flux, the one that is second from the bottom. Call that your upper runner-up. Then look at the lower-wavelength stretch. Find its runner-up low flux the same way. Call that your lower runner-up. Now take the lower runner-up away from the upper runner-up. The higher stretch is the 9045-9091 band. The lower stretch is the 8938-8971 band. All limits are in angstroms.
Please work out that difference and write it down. 0.22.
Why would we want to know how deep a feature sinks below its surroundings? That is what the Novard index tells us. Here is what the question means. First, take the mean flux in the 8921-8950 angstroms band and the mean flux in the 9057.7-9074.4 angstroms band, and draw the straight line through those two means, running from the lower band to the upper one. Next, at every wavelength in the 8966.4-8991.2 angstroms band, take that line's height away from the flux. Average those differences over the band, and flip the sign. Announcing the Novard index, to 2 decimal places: -0.12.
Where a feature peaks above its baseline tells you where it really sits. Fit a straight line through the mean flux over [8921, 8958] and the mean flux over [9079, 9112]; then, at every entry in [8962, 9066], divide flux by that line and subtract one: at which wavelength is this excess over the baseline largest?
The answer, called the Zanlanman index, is 9043.13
